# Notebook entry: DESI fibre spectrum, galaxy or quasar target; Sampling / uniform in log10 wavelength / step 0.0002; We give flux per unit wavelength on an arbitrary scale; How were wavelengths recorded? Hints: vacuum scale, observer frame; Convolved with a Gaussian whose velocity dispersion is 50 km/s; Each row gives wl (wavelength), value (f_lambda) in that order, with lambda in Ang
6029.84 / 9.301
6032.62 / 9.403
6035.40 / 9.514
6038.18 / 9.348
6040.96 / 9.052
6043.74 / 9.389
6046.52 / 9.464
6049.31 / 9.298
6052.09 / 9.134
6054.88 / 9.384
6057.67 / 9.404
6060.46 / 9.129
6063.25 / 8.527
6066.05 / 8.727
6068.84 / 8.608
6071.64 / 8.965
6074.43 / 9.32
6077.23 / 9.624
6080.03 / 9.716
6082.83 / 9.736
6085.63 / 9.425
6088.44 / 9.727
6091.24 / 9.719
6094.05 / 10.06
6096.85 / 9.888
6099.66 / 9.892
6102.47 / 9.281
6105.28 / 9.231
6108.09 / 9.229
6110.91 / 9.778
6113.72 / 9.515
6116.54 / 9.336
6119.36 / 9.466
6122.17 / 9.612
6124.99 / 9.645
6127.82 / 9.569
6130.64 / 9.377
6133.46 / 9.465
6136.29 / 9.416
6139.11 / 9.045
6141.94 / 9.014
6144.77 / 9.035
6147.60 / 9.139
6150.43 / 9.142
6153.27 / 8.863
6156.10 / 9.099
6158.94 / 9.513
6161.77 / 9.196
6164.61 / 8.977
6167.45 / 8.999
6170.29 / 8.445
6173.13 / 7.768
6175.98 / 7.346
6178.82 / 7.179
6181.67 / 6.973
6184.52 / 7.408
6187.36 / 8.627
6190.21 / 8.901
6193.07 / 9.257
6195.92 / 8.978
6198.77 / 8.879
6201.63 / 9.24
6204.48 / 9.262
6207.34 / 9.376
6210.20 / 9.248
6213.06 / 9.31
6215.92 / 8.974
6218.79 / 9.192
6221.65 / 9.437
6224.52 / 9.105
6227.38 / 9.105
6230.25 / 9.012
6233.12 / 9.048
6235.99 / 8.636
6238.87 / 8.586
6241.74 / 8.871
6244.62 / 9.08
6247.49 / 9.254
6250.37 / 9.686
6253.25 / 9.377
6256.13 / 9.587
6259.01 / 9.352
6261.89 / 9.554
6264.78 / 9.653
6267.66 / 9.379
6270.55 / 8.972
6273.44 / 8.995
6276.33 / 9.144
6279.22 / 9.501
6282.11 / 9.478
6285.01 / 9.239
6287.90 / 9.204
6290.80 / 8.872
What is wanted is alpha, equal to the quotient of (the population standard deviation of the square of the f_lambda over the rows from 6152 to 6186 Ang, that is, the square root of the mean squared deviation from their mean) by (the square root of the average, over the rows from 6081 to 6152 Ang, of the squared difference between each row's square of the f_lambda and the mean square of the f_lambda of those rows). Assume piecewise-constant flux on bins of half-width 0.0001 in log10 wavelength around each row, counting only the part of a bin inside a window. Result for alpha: 2.7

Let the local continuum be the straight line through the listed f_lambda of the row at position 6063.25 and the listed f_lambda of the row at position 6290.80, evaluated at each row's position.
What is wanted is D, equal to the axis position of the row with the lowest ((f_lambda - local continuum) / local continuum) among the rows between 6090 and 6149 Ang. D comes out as 6141.94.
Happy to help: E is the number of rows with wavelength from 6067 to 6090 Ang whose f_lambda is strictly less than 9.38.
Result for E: 3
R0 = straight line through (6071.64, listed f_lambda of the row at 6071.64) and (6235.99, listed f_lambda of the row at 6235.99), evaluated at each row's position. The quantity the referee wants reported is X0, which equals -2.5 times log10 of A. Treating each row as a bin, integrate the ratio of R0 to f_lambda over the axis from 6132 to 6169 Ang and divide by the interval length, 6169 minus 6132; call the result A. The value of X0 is 0.040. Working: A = 0.96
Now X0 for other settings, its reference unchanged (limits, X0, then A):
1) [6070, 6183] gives 0.031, 0.97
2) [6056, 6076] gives -0.003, 1.00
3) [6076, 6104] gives 0.090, 0.92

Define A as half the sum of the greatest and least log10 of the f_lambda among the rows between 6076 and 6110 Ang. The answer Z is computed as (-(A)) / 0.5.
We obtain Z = -1.97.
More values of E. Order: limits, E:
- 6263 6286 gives 5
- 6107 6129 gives 2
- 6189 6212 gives 8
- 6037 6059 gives 4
